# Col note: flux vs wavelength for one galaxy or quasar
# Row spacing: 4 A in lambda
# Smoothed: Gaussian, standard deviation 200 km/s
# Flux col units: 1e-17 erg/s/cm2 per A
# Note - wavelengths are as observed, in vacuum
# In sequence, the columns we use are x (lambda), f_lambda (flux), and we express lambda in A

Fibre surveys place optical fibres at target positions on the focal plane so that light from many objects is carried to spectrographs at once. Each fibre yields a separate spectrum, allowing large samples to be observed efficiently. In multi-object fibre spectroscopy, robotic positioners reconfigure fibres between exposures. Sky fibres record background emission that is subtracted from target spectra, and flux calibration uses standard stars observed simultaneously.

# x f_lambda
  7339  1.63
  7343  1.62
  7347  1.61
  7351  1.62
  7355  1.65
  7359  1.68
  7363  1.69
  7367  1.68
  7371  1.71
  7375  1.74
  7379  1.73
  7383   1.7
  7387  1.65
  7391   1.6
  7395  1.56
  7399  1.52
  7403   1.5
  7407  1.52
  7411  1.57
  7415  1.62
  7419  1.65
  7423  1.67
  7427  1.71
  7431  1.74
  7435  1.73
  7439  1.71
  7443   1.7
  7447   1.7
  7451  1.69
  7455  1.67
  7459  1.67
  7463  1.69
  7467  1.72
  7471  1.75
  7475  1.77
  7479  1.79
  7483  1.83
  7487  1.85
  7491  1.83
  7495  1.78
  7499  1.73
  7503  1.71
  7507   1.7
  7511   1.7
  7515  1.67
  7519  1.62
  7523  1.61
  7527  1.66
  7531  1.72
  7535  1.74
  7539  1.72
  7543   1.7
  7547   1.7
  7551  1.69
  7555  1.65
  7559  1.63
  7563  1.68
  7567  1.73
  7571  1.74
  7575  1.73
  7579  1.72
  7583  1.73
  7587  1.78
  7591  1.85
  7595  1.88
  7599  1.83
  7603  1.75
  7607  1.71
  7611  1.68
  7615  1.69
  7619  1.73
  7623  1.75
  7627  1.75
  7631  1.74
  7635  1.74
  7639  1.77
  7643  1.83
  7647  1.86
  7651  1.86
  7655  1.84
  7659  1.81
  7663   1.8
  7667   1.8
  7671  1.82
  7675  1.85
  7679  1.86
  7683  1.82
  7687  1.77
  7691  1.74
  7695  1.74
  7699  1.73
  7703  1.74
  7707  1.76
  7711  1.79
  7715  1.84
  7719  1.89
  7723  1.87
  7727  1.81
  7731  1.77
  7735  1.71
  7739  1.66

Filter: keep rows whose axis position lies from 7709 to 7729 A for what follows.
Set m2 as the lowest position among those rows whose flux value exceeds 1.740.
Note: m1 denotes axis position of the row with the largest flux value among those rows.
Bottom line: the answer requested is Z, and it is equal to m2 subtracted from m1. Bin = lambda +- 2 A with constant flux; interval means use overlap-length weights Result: 8 A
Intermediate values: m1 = 7719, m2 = 7711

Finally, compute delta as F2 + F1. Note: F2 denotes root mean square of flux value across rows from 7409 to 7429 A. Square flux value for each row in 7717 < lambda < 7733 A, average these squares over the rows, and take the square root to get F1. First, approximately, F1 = 1.836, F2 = 1.64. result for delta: 3.48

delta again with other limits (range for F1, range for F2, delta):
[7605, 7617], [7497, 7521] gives 3.38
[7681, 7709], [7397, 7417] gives 3.30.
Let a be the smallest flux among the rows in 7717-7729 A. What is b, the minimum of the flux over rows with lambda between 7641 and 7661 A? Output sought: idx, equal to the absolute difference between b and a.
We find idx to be 0.00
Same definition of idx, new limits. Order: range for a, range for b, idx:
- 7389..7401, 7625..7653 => 0.22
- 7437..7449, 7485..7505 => 0.01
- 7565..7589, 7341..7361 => 0.11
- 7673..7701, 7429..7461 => 0.06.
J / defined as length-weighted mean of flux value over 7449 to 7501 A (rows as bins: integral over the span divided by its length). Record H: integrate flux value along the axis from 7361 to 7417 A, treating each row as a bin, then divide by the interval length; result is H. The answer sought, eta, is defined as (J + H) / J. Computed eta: 1.93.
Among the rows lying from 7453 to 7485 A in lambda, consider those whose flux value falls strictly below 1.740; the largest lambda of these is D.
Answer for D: 7467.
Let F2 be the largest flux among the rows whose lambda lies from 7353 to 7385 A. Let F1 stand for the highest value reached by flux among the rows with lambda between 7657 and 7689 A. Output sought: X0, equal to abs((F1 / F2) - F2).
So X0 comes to 0.671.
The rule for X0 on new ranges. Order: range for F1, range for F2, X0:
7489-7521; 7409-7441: 0.688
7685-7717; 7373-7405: 0.683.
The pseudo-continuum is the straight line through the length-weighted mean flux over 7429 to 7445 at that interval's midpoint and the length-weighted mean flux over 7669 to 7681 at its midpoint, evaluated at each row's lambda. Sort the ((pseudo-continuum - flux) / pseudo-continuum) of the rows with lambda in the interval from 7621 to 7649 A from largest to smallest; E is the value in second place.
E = 0.044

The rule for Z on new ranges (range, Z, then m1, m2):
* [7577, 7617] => 8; 7595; 7587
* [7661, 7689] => 16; 7679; 7663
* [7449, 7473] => 0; 7471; 7471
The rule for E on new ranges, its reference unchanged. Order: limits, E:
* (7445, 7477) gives 0.034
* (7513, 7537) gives 0.081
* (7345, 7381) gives 0.033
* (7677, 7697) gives 0.060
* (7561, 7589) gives 0.041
